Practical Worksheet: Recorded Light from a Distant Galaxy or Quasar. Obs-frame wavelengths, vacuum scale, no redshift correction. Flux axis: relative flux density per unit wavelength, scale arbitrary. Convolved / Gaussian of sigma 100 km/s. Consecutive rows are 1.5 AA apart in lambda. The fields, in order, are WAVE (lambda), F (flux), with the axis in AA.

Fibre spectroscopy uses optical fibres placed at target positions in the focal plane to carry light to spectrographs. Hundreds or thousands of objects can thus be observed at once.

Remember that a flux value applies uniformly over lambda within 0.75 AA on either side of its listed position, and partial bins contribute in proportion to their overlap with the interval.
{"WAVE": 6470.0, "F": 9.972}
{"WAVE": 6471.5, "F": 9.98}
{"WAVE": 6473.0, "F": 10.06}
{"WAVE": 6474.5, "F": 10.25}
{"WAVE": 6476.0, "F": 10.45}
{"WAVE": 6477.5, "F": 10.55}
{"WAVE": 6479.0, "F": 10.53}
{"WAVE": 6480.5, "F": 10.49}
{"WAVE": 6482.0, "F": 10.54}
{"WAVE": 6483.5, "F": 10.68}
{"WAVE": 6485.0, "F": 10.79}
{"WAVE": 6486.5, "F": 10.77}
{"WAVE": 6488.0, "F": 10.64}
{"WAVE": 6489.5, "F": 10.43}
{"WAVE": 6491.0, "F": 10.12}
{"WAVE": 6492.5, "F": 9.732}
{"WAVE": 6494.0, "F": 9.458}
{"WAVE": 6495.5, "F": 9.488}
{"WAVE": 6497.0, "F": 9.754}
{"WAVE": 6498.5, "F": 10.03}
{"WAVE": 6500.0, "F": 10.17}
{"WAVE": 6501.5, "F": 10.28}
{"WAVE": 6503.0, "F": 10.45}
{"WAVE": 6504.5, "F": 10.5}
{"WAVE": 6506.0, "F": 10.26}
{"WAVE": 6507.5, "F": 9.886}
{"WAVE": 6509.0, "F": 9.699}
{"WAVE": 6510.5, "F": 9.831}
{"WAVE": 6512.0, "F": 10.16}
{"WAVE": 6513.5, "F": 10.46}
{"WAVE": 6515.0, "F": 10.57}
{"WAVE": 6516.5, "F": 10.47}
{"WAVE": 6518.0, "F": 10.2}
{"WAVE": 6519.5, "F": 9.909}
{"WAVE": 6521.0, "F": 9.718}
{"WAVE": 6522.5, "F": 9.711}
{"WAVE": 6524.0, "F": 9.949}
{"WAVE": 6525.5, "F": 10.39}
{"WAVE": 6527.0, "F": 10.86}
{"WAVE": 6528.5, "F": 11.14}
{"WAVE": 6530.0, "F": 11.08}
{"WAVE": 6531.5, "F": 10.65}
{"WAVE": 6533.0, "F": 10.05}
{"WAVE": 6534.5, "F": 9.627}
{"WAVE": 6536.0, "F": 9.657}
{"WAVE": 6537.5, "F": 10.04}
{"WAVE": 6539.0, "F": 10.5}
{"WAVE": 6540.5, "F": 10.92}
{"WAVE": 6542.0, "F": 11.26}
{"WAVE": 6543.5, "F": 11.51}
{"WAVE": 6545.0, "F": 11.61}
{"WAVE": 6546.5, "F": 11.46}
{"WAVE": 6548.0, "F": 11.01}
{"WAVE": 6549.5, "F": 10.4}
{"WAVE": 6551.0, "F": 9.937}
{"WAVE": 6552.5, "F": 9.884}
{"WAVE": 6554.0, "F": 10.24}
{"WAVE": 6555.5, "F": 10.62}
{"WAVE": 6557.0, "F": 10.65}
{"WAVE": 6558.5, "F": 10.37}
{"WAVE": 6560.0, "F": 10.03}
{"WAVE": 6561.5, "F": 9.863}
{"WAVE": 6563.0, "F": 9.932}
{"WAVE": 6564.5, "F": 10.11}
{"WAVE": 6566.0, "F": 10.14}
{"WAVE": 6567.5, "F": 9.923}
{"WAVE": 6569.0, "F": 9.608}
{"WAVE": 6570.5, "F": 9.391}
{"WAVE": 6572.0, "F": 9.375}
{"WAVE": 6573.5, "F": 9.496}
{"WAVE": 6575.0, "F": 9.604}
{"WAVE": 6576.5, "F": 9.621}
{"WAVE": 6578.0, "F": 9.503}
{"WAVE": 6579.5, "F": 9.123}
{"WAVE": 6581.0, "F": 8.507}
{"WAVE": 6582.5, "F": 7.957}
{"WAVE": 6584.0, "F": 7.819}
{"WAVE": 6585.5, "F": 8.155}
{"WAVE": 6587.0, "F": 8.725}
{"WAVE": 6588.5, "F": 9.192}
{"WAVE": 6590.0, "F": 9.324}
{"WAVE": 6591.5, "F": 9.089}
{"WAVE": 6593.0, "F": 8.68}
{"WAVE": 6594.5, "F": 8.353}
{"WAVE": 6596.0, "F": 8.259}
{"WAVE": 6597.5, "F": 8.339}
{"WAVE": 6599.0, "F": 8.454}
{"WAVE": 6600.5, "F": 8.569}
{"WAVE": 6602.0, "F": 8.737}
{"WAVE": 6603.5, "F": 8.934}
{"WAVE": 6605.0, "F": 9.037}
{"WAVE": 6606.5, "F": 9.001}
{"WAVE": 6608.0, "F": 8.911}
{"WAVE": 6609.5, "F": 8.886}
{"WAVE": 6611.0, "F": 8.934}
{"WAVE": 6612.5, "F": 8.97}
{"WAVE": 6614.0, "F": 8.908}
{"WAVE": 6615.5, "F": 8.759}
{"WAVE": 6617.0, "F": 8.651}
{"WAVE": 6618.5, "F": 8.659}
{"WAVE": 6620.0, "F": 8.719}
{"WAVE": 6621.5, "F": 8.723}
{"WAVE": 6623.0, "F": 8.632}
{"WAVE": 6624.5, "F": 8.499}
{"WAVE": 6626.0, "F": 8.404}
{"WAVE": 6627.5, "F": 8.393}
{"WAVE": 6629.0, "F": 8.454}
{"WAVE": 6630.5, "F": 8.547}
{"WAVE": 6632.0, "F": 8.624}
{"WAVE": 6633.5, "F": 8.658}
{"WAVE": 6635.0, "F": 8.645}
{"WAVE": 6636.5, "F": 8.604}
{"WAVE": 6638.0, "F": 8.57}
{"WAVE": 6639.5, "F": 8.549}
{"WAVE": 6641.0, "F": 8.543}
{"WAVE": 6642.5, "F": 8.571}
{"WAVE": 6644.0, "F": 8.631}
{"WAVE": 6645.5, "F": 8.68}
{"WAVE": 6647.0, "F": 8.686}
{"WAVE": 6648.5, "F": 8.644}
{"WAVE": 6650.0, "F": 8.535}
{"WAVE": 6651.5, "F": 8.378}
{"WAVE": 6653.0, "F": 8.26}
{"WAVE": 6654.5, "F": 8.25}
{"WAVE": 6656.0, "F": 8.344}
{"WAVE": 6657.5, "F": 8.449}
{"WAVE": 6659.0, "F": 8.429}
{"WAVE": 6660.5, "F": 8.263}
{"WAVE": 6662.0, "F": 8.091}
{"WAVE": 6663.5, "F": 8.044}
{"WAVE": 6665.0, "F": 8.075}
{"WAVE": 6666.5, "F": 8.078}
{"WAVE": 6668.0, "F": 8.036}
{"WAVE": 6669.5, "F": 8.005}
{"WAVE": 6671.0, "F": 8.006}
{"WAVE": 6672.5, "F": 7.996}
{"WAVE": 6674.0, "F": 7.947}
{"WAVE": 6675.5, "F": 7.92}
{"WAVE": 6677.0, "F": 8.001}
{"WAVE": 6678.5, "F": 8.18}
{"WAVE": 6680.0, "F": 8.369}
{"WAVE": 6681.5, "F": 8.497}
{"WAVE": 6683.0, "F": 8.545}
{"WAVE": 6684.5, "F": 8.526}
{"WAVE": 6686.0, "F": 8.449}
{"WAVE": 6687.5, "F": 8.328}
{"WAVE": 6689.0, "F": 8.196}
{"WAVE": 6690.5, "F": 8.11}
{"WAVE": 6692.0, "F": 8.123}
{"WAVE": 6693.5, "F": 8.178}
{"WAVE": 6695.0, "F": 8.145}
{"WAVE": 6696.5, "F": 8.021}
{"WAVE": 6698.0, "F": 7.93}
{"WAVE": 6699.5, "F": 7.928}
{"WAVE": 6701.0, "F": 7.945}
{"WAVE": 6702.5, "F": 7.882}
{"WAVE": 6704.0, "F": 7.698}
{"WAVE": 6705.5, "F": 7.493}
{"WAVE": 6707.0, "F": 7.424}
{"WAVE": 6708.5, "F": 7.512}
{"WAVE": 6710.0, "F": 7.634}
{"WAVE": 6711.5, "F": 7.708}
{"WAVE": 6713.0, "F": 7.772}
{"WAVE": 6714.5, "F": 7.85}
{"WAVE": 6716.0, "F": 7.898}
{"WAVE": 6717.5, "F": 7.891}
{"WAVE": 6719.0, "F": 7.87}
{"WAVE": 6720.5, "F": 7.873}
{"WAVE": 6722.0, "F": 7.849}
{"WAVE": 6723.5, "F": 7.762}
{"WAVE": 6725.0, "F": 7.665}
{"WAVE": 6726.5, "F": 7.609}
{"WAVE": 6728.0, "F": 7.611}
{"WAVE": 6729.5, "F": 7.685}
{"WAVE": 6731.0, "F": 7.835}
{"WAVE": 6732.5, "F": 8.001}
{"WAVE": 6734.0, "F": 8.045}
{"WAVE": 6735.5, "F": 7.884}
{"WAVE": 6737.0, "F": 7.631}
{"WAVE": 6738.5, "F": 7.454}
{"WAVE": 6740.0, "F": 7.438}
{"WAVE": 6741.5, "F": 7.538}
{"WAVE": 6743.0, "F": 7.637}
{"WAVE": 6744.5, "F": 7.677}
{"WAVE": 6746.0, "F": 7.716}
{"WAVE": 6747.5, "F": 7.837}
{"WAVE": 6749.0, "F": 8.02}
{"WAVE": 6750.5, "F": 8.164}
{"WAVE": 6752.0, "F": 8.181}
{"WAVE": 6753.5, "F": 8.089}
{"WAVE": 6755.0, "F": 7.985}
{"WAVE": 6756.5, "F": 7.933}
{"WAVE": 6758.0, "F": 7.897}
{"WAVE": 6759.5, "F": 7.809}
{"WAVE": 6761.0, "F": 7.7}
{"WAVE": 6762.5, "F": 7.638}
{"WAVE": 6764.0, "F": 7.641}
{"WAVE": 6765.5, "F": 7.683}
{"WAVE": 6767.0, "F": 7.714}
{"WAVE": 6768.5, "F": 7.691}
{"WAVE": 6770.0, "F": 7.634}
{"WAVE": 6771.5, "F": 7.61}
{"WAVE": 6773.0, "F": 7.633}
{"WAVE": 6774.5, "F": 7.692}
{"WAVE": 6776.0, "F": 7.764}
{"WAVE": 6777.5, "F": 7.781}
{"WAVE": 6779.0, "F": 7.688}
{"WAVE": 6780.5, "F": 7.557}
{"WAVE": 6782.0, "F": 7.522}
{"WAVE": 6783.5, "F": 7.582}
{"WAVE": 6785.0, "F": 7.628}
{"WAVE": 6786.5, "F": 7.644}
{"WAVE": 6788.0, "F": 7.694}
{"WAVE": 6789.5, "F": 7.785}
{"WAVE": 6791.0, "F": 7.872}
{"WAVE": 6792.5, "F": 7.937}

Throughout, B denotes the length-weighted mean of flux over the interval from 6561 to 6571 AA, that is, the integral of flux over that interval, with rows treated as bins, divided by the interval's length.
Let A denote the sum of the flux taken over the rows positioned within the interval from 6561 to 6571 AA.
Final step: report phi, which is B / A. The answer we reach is 0.1430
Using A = 69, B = 9.9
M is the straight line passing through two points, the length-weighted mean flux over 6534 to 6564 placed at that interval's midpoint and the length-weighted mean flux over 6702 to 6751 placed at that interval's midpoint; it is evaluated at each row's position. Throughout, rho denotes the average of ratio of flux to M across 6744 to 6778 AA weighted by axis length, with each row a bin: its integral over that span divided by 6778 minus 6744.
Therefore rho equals 1.08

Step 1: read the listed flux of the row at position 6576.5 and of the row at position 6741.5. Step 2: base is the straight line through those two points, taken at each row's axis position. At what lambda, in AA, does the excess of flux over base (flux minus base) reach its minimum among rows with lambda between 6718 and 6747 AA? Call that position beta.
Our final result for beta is 6738.5 AA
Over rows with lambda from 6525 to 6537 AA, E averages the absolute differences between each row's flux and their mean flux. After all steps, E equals 0.50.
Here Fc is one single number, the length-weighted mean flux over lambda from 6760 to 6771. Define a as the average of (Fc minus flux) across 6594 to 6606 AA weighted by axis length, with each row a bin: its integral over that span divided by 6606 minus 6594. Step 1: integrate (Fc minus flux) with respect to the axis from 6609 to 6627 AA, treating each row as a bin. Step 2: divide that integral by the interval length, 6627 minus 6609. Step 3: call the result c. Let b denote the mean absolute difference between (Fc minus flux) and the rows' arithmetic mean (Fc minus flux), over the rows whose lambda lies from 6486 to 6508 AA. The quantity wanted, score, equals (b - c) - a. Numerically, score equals 2.3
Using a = -0.93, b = 0.33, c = -1.0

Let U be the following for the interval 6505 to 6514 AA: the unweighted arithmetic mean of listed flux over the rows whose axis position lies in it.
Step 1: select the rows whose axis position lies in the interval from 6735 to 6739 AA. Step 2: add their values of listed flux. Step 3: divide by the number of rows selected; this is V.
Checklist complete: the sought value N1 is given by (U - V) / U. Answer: 0.24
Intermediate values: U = 10.0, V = 7.7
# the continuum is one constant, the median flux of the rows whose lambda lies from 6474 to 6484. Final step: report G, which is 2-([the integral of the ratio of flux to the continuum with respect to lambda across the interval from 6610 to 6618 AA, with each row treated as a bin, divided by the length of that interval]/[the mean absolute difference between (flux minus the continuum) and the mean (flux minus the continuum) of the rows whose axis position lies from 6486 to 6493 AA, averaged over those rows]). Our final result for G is -1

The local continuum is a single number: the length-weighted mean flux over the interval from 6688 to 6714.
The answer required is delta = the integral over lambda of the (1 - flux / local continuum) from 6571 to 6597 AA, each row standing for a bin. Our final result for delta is -3.3 AA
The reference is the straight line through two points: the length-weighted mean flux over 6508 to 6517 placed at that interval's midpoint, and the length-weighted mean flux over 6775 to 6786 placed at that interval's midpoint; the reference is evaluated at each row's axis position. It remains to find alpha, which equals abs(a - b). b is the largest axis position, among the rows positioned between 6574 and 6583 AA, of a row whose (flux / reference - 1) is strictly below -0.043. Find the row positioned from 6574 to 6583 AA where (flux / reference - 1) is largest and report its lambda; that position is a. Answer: 6.0 AA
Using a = 6576.5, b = 6582.5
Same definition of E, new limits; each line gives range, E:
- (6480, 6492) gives 0.16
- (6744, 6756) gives 0.16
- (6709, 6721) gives 0.08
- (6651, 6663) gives 0.09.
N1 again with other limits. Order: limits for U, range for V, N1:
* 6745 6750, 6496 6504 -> -0.29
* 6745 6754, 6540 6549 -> -0.41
